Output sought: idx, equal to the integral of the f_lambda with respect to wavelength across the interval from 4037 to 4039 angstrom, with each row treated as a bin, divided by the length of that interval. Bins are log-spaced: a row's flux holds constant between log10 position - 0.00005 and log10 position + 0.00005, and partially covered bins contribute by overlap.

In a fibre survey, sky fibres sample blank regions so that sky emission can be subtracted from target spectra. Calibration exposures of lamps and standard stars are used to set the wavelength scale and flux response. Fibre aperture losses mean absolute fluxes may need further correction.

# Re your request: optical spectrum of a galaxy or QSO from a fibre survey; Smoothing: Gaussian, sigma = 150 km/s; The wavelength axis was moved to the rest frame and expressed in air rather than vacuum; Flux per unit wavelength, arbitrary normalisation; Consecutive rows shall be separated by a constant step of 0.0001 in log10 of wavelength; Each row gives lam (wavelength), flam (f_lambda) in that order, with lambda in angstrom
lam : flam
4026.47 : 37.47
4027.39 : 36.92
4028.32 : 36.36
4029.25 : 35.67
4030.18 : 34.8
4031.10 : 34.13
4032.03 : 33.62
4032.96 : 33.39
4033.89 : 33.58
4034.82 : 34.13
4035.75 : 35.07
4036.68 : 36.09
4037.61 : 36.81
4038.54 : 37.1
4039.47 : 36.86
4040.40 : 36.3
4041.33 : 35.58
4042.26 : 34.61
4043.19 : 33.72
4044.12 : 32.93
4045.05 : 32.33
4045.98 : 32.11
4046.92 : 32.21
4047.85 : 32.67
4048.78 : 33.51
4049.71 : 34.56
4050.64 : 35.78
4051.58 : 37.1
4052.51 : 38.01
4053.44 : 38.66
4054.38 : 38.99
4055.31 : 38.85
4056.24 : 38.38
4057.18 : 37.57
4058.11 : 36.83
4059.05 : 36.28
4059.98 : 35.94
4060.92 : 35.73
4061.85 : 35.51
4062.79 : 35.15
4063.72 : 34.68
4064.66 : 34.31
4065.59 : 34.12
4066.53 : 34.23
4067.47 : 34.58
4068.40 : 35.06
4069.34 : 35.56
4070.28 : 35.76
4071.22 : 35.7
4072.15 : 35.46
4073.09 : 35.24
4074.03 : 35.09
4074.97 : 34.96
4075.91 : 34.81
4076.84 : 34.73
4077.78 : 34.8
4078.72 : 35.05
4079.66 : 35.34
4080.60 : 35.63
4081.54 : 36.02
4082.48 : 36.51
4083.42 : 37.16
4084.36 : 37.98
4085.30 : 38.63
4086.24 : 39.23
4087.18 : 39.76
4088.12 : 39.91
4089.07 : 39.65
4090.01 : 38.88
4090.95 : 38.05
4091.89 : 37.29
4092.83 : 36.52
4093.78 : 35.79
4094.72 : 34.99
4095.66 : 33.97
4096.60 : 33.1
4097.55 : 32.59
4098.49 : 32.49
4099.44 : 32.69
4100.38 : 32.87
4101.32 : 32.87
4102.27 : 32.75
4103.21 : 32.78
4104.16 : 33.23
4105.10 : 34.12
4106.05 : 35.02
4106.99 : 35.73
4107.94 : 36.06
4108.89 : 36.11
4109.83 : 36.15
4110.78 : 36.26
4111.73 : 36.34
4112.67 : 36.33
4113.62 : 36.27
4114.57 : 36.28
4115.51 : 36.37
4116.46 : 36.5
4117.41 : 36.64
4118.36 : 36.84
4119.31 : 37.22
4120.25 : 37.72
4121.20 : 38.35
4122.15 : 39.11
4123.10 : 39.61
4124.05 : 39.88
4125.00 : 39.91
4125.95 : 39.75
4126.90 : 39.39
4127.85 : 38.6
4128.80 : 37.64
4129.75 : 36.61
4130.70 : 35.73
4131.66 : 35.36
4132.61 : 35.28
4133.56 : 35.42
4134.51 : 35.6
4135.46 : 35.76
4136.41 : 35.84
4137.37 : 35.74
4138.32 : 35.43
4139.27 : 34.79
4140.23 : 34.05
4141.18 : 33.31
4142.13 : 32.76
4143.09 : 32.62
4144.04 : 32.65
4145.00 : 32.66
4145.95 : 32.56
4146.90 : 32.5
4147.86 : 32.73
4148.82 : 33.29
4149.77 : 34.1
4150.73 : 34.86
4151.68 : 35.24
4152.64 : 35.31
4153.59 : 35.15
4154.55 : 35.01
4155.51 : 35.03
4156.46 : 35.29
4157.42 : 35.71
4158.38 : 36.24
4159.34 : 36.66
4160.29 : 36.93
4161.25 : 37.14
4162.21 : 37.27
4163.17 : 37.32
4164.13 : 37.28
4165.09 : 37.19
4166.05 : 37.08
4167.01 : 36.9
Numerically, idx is 36.9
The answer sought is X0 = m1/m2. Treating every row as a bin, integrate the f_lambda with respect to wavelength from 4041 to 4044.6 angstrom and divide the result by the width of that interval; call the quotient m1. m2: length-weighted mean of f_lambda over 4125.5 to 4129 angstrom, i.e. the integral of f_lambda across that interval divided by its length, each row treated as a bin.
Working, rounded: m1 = 34.2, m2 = 38.9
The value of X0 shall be 0.88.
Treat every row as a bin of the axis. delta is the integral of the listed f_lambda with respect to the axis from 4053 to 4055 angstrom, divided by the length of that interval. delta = 39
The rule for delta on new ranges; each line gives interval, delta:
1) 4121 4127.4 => 39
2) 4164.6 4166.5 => 37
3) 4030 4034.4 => 34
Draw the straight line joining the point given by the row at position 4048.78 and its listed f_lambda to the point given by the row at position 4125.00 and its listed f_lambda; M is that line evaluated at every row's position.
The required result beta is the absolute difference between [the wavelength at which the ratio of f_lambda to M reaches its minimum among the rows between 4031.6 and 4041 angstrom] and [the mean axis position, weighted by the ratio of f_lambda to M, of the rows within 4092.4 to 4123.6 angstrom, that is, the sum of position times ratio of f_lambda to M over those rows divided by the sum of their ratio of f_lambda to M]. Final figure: 75.2 angstrom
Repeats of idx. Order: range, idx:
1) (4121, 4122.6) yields 38.8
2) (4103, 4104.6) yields 32.9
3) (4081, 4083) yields 36.3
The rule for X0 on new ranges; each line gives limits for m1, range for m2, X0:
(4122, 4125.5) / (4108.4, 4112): 1.10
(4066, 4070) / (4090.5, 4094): 0.94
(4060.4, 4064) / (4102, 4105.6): 1.06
